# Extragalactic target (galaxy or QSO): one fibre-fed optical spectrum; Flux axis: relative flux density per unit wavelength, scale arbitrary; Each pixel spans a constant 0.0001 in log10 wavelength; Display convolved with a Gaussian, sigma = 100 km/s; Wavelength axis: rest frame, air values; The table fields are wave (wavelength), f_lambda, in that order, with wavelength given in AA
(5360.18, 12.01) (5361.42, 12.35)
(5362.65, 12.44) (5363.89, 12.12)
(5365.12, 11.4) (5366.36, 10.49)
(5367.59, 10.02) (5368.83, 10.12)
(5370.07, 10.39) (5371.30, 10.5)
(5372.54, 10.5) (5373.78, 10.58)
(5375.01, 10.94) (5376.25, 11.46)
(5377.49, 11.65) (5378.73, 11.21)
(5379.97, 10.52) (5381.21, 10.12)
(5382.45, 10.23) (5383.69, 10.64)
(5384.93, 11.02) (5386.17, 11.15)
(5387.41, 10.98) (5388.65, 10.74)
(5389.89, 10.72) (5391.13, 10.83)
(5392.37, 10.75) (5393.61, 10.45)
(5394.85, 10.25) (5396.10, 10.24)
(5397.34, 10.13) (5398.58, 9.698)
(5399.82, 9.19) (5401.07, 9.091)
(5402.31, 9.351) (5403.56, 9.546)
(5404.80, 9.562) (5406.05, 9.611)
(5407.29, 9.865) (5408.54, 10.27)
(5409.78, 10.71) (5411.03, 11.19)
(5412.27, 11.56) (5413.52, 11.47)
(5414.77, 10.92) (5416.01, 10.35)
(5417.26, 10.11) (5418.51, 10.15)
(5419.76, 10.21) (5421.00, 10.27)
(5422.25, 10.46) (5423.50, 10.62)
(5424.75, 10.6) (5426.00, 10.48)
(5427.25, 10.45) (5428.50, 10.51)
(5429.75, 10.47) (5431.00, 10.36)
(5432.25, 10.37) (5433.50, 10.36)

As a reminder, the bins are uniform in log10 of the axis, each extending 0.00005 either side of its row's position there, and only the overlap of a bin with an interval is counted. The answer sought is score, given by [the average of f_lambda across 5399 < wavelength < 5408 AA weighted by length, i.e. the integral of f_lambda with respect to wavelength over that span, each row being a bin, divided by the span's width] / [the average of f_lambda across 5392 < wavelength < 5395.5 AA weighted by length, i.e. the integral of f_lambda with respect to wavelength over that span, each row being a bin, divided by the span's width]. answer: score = 0.91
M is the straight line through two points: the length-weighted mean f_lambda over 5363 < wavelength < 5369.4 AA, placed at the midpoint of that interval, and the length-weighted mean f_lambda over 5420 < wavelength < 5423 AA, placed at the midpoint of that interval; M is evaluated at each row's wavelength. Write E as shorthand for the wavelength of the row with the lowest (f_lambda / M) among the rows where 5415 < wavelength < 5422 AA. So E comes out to 5417.26 AA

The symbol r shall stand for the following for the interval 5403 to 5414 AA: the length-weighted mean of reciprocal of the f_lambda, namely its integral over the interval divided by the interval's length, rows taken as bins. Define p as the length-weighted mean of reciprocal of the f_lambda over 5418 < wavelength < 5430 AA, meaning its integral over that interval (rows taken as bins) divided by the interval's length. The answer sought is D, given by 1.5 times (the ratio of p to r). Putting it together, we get 1.49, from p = 0.0960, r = 0.097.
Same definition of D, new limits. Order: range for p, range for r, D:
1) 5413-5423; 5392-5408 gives 1.40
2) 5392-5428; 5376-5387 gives 1.59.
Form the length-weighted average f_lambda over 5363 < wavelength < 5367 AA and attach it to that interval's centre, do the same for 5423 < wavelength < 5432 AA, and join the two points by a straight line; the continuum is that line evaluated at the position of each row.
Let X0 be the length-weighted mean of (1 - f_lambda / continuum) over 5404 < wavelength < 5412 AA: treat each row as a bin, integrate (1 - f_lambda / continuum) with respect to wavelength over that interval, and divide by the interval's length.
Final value 0.049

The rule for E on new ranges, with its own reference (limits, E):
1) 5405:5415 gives 5406.05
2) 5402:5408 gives 5402.31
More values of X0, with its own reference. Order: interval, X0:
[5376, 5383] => 0.032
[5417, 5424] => 0.027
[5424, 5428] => 0.000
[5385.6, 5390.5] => 0.016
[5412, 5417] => -0.027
